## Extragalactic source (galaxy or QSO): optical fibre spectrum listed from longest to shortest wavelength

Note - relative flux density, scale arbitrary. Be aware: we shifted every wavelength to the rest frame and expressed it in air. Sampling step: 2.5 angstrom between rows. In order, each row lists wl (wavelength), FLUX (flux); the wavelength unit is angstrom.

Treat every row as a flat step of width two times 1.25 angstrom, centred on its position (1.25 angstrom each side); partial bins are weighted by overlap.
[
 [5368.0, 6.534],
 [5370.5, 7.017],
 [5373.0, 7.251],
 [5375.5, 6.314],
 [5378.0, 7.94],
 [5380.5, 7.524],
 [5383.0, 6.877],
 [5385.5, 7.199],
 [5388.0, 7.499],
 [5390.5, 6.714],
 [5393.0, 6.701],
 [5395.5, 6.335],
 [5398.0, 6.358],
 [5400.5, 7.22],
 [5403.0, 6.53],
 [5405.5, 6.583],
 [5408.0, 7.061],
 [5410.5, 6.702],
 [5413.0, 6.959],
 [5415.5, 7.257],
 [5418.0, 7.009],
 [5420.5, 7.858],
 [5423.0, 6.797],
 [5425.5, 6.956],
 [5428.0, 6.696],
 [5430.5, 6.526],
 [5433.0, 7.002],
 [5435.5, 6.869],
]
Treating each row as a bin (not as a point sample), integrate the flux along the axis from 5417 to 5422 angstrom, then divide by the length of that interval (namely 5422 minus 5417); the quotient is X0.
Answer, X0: 7.42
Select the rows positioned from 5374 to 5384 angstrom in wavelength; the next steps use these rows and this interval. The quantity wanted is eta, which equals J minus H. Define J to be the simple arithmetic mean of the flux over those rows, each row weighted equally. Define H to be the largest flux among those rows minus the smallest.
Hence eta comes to 5.54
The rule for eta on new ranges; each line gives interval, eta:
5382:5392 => 6.29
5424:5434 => 6.32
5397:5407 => 5.81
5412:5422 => 6.37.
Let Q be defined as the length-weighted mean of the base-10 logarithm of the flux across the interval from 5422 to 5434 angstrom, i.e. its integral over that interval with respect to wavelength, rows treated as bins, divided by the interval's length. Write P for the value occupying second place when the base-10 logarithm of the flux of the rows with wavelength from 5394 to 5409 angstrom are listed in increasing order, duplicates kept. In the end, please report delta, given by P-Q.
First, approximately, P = 0.803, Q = 0.832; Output -0.03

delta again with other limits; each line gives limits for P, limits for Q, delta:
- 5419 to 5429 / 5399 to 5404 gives 0.00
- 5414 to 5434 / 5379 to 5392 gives -0.03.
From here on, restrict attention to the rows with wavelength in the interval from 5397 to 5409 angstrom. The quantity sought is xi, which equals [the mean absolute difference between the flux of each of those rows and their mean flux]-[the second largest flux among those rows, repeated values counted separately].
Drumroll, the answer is -6.7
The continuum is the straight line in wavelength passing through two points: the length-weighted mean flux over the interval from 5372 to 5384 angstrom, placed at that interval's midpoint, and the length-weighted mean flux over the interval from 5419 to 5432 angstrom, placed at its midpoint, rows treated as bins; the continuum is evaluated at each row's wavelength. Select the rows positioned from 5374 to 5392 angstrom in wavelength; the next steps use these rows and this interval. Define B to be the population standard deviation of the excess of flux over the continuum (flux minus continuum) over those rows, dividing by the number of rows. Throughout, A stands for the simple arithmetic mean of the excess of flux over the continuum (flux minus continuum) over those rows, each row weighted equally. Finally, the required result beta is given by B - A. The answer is 0.53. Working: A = -0.01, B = 0.51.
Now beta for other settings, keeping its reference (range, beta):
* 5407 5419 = 0.21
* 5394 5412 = 0.71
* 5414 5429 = 0.26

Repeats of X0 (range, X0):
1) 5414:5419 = 7.13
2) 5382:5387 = 7.07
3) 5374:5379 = 7.09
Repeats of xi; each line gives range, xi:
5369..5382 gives -7.1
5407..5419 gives -6.9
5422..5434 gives -6.8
